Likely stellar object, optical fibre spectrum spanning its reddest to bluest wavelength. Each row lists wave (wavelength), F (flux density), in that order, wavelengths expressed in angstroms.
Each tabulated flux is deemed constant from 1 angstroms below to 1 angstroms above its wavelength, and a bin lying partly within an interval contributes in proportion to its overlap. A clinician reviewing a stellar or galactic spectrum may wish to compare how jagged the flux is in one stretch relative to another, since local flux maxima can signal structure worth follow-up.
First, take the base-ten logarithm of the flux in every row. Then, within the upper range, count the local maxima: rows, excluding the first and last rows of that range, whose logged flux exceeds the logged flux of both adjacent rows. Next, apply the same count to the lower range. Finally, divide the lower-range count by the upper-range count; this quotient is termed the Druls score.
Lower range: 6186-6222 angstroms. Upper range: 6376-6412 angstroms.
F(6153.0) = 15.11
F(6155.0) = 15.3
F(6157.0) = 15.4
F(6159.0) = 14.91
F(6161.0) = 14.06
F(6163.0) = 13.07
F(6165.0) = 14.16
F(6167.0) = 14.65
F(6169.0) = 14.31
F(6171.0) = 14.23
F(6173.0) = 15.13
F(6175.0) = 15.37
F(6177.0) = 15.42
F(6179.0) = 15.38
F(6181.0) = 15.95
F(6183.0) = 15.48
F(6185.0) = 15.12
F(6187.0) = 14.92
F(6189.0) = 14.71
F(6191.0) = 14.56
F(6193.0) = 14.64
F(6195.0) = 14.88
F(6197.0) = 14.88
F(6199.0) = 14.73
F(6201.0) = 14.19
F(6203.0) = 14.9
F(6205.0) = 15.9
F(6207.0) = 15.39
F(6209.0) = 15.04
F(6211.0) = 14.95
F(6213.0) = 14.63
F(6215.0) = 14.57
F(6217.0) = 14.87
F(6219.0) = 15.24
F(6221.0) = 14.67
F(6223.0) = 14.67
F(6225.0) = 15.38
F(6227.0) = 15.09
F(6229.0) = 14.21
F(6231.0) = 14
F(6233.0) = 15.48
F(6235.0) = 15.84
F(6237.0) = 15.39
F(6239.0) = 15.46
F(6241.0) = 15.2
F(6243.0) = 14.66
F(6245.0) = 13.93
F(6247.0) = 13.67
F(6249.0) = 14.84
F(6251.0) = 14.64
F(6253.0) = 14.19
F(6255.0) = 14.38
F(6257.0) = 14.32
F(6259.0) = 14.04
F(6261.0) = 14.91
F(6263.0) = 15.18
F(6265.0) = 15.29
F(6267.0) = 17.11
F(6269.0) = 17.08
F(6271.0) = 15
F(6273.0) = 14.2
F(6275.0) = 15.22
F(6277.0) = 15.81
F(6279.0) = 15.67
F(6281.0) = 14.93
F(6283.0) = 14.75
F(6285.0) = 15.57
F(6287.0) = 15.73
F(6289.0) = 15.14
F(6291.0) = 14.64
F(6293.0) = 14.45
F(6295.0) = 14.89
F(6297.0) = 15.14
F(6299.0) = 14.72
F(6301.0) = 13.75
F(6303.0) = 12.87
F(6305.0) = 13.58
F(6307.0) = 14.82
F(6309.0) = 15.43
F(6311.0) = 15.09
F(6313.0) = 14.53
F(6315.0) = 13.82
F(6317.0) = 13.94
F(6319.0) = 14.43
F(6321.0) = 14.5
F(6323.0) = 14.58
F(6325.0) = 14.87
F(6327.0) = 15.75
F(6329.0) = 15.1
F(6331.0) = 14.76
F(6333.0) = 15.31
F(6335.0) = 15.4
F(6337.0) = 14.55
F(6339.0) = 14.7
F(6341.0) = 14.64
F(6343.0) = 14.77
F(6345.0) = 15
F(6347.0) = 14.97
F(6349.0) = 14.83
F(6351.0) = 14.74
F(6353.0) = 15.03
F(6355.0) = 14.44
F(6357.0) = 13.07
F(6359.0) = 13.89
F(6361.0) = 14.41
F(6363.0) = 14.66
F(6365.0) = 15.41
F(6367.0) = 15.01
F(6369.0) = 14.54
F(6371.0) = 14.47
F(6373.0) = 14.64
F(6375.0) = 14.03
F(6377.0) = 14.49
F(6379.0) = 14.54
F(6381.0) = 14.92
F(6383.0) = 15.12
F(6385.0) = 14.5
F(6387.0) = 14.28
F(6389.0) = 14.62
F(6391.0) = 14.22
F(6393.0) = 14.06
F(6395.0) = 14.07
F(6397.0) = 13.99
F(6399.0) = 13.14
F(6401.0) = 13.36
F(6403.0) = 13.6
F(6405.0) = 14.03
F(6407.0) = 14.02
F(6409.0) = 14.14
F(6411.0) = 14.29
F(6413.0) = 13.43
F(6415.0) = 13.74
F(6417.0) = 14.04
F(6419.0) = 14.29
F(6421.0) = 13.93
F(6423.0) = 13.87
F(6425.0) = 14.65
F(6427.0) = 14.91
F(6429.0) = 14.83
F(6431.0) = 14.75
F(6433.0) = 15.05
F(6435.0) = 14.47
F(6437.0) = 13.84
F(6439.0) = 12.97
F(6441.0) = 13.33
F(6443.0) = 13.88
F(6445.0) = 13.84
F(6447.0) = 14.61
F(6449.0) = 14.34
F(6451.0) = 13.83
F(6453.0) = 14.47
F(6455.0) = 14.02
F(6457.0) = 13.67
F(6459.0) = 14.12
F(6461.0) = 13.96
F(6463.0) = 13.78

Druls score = 0.5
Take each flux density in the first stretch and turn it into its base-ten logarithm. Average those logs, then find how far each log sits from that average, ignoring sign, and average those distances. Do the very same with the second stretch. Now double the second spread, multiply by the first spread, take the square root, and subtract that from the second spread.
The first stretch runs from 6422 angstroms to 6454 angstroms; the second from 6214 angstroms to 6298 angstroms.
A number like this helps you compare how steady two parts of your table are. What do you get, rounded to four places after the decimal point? -0.0064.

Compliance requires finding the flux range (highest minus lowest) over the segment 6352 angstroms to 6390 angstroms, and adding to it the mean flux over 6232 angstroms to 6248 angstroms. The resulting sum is 17.3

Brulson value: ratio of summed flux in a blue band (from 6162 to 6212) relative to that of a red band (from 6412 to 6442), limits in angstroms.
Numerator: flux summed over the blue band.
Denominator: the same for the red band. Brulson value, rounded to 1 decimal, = 1.8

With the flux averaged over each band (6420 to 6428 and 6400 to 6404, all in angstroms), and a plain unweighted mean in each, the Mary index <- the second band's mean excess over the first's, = -0.9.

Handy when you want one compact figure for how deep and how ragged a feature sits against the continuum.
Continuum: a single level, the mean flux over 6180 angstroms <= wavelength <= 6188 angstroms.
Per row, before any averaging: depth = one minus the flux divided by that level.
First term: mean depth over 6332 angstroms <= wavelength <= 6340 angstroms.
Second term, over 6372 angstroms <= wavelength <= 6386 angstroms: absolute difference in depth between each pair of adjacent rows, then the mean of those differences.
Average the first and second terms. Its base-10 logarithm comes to -1.60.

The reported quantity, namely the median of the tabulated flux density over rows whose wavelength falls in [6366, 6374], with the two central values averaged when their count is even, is 14.6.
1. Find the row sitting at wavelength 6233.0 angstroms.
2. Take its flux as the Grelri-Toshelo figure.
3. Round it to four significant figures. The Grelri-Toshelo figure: 15.48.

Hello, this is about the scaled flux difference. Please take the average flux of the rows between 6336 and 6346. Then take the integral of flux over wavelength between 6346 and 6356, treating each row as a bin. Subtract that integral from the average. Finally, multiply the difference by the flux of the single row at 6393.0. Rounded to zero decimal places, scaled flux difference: -1874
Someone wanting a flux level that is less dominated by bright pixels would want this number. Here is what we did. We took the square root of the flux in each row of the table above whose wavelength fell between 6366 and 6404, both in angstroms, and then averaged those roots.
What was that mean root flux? 3.78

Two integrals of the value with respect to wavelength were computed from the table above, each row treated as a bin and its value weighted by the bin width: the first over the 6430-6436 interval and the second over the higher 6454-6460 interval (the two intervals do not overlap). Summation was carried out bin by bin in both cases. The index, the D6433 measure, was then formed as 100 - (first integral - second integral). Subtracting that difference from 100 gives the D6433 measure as 95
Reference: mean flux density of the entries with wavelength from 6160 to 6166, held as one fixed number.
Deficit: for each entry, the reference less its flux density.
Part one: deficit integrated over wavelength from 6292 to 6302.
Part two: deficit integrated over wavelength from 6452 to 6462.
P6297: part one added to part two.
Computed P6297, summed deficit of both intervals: -11.1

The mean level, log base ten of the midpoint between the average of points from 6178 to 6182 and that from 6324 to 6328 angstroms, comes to 1.19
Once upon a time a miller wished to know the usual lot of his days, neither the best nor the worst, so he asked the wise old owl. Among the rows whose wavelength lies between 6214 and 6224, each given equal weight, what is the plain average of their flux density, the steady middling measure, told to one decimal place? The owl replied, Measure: 14.8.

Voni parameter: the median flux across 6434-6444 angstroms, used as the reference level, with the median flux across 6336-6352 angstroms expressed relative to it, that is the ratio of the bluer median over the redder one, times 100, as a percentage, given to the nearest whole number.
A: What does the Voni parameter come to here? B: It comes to 107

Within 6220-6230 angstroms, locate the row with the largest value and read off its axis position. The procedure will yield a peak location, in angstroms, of 6225.0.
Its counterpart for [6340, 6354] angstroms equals 6353.0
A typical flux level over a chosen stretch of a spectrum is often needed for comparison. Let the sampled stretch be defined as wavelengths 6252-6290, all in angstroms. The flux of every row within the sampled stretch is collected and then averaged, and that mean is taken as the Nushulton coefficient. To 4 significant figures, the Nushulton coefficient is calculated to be 15.19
